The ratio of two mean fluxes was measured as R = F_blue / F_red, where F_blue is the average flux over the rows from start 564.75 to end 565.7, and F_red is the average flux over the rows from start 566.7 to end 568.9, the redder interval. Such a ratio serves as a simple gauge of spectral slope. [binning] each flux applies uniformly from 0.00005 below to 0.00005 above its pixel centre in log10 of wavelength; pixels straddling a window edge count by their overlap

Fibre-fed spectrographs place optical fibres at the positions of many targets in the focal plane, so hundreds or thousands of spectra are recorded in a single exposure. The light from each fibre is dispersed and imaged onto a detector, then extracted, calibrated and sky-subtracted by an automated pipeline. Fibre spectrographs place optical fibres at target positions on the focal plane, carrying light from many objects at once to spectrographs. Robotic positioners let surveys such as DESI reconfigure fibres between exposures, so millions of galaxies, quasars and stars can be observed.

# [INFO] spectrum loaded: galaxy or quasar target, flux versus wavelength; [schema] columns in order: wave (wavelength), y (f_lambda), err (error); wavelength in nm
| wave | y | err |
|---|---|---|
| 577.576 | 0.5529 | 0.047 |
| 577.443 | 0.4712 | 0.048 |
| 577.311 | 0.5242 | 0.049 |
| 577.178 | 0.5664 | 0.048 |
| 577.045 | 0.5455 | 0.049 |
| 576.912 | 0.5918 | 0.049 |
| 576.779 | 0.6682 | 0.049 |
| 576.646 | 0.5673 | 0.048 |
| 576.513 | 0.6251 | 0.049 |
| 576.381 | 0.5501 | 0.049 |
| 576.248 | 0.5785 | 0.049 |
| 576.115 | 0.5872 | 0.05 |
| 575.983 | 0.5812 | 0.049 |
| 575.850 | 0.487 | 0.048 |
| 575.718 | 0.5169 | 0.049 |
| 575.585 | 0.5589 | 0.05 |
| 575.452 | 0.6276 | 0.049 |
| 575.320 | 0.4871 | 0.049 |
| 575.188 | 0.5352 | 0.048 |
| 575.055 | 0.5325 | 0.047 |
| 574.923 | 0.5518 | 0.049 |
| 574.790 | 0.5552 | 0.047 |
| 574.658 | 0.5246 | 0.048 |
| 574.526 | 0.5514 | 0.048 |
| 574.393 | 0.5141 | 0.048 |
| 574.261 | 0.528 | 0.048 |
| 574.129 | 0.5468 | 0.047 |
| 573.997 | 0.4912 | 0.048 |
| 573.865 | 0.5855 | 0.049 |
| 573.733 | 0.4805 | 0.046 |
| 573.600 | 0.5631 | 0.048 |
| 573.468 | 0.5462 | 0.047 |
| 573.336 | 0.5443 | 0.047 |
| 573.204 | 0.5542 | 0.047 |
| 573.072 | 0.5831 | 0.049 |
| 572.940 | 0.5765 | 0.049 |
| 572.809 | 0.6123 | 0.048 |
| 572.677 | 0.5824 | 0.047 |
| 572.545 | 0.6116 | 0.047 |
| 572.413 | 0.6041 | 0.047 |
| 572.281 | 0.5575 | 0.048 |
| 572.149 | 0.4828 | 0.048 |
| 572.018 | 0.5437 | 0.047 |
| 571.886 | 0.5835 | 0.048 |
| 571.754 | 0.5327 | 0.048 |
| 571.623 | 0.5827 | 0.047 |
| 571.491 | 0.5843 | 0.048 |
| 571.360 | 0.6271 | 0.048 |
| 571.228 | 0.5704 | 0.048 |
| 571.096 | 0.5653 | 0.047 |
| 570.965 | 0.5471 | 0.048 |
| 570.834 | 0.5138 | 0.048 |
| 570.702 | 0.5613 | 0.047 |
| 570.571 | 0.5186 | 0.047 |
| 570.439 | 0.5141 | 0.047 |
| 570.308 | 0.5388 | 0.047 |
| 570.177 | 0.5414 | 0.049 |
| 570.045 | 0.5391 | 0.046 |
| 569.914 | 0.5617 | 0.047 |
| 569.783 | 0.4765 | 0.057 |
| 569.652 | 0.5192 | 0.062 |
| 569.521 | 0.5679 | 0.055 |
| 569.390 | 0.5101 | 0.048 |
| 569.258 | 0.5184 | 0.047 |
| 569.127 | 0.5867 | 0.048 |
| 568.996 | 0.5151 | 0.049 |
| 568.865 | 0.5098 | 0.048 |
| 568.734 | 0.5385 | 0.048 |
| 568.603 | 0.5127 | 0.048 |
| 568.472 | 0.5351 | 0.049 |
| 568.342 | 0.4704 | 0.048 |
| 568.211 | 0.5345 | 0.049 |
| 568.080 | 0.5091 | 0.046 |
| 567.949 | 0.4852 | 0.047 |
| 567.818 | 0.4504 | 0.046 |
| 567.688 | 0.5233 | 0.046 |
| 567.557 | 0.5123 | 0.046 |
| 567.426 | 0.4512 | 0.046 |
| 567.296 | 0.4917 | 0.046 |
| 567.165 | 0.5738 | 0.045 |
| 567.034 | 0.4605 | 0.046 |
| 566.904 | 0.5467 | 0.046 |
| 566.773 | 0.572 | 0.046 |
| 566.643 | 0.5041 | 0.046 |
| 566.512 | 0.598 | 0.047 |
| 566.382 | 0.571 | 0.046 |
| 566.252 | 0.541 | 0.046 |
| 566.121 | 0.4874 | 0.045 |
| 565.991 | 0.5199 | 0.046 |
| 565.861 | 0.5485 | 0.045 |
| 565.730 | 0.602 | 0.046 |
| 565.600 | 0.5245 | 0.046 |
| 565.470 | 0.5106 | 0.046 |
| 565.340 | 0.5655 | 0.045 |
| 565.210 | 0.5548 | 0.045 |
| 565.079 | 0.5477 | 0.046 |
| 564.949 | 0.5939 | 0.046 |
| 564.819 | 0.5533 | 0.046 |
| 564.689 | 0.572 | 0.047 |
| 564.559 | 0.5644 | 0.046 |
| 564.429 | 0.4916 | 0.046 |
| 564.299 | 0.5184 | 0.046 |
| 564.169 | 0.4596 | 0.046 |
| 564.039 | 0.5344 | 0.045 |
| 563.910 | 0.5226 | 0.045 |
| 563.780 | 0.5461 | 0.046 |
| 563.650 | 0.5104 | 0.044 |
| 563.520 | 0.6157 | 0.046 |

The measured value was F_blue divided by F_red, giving 1.08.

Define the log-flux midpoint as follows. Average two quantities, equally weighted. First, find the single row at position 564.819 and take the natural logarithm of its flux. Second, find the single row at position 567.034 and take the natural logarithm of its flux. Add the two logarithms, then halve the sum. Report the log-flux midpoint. -0.68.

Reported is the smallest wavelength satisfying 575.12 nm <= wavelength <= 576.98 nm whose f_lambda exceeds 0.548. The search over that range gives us 575.452 nm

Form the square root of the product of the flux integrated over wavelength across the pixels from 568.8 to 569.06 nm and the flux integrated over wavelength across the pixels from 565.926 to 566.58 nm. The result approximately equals 0.22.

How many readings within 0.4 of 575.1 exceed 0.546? 3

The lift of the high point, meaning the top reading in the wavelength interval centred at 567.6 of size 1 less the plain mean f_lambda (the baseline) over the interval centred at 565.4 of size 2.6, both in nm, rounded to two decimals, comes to 0.03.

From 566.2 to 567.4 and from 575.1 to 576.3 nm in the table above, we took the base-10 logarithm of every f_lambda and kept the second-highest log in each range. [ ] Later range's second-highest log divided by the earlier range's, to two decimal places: 0.96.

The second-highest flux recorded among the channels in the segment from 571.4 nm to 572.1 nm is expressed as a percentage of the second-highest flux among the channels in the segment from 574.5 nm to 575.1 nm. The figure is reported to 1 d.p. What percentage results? 105.7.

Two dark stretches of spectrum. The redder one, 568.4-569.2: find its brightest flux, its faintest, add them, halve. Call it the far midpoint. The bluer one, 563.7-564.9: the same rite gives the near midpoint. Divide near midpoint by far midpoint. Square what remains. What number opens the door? 0.89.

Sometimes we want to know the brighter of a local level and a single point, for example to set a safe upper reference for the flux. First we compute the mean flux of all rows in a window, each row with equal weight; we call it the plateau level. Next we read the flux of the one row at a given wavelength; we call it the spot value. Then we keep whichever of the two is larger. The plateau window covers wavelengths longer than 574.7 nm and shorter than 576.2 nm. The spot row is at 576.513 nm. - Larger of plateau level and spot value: 0.625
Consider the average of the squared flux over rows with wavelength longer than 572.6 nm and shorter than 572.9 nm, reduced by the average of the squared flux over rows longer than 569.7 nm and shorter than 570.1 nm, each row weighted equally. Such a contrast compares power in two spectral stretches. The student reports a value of 0.079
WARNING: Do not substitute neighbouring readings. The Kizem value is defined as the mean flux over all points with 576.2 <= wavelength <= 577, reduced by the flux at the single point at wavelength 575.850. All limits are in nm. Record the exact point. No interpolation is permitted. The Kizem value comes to 0.11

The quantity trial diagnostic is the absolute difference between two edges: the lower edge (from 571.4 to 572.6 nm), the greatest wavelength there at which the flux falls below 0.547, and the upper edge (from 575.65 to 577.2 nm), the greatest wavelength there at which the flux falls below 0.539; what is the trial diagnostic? 3.70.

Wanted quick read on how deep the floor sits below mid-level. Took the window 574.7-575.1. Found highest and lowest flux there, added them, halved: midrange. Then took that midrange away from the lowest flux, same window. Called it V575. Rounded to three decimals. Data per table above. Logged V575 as -0.011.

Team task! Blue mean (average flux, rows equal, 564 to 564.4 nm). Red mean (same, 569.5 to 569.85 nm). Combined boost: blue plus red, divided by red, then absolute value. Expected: 1.97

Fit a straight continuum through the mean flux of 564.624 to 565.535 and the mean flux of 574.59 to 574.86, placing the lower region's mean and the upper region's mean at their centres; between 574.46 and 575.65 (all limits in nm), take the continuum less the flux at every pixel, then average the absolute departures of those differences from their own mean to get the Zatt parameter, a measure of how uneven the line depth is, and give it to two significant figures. 0.024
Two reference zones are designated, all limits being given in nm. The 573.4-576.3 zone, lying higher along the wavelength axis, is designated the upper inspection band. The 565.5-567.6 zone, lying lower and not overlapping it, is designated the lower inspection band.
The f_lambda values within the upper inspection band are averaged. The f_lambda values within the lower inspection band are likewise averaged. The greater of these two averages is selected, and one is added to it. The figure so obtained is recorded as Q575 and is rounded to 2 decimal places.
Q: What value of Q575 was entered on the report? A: 1.54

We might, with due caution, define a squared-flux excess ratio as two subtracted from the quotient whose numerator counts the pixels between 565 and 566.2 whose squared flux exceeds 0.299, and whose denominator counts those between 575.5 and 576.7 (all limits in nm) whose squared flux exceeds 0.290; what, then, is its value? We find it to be -1.3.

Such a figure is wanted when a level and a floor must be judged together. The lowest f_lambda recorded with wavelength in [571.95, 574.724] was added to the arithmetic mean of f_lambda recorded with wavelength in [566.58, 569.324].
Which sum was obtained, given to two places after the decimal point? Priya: 0.99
